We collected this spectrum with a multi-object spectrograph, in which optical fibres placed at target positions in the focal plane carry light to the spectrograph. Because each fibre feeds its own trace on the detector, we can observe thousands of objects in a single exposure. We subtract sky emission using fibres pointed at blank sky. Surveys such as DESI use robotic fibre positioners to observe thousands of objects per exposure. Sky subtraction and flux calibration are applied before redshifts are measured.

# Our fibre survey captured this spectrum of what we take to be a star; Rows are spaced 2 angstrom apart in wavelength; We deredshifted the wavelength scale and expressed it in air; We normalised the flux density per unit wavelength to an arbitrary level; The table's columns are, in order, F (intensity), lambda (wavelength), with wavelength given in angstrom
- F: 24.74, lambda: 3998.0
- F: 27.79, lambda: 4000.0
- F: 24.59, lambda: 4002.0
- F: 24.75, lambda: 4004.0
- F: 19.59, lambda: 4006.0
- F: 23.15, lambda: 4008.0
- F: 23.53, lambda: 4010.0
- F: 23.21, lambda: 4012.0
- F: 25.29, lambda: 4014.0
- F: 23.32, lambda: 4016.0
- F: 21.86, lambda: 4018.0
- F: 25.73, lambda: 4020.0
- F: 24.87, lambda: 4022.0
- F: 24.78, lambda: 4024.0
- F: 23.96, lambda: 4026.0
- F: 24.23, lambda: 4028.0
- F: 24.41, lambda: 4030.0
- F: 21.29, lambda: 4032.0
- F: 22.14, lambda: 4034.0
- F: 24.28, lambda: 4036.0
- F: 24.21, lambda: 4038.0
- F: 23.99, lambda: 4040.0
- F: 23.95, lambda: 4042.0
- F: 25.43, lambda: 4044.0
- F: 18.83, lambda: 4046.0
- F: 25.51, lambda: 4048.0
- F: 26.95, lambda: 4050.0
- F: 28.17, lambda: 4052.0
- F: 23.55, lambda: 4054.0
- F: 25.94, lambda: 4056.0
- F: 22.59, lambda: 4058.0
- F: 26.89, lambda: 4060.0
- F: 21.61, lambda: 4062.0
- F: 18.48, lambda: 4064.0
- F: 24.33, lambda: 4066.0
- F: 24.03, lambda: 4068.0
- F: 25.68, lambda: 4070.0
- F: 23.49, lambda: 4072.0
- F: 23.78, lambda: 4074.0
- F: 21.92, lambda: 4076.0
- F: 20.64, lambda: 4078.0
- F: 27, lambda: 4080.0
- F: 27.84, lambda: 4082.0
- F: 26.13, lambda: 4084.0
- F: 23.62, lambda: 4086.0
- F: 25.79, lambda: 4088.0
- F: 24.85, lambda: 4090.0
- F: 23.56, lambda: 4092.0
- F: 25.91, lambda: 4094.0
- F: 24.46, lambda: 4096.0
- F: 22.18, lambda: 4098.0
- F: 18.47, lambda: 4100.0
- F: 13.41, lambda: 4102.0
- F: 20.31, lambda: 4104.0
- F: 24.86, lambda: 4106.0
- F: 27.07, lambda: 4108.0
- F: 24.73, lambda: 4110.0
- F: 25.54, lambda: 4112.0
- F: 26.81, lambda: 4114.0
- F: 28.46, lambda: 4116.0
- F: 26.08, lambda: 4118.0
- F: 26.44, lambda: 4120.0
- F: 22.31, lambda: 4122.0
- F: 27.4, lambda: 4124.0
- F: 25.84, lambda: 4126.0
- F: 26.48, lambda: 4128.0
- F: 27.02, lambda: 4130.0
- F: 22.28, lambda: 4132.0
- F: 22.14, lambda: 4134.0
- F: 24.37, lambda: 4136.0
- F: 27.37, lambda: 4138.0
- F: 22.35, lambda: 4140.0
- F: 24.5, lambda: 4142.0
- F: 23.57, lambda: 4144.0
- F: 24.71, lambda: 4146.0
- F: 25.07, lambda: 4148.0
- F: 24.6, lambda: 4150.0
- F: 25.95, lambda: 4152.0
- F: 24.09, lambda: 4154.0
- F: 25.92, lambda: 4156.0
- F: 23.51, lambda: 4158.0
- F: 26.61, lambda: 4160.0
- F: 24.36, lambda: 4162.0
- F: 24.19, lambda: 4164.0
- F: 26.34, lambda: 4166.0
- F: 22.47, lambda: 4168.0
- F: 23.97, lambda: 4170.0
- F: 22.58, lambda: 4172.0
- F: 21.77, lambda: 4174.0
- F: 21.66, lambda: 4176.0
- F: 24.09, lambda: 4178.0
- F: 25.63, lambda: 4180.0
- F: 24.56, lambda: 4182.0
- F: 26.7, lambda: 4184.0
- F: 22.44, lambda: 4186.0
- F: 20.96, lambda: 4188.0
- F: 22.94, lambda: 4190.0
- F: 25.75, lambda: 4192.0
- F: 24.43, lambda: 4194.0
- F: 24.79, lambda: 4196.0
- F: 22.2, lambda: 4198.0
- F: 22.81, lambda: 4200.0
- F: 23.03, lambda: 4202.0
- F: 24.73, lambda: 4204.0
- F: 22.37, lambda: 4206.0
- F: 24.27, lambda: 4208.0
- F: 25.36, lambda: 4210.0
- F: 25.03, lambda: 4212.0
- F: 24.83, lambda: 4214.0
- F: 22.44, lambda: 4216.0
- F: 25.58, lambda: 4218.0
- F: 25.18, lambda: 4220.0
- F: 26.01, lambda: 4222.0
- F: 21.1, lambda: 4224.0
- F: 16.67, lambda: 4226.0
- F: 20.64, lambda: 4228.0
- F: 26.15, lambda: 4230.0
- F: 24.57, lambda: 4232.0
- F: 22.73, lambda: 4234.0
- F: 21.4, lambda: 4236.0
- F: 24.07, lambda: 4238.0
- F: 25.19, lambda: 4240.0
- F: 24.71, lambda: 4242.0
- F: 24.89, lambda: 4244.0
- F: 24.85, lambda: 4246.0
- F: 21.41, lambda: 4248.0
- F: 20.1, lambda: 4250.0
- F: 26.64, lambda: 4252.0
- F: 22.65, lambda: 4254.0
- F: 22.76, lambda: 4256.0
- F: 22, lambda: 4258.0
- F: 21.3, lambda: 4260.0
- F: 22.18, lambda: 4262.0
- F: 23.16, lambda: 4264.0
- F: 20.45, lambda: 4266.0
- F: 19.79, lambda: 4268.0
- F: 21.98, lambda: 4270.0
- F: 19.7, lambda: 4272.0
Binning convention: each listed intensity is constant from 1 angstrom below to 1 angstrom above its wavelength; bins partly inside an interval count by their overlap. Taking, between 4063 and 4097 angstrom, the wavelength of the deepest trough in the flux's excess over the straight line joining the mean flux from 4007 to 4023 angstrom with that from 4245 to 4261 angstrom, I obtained 4064.0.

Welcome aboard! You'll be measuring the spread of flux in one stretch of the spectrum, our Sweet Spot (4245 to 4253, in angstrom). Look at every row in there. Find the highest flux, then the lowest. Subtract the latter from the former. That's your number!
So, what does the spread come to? 6.5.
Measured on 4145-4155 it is 1.9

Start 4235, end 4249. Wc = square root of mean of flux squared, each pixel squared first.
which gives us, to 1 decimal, 23.8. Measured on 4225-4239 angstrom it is 22.5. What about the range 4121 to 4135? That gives 24.9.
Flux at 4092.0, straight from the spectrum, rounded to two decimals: 23.56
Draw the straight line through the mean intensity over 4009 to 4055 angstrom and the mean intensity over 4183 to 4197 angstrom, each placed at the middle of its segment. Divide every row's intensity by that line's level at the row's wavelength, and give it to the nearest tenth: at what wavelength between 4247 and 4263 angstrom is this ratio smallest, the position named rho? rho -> 4250.0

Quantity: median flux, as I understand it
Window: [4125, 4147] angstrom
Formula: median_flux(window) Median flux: 24.5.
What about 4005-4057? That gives 24.1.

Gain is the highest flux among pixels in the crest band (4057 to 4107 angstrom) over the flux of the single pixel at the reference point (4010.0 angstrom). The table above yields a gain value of 1.2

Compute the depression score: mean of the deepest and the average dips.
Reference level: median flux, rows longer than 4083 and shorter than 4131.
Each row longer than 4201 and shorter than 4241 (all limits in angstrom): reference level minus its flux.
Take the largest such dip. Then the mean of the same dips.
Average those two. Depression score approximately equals 5.5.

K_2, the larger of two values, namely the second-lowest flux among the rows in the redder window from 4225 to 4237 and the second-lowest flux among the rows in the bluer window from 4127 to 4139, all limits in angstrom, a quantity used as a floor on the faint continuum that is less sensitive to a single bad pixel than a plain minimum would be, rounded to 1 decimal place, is 22.3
